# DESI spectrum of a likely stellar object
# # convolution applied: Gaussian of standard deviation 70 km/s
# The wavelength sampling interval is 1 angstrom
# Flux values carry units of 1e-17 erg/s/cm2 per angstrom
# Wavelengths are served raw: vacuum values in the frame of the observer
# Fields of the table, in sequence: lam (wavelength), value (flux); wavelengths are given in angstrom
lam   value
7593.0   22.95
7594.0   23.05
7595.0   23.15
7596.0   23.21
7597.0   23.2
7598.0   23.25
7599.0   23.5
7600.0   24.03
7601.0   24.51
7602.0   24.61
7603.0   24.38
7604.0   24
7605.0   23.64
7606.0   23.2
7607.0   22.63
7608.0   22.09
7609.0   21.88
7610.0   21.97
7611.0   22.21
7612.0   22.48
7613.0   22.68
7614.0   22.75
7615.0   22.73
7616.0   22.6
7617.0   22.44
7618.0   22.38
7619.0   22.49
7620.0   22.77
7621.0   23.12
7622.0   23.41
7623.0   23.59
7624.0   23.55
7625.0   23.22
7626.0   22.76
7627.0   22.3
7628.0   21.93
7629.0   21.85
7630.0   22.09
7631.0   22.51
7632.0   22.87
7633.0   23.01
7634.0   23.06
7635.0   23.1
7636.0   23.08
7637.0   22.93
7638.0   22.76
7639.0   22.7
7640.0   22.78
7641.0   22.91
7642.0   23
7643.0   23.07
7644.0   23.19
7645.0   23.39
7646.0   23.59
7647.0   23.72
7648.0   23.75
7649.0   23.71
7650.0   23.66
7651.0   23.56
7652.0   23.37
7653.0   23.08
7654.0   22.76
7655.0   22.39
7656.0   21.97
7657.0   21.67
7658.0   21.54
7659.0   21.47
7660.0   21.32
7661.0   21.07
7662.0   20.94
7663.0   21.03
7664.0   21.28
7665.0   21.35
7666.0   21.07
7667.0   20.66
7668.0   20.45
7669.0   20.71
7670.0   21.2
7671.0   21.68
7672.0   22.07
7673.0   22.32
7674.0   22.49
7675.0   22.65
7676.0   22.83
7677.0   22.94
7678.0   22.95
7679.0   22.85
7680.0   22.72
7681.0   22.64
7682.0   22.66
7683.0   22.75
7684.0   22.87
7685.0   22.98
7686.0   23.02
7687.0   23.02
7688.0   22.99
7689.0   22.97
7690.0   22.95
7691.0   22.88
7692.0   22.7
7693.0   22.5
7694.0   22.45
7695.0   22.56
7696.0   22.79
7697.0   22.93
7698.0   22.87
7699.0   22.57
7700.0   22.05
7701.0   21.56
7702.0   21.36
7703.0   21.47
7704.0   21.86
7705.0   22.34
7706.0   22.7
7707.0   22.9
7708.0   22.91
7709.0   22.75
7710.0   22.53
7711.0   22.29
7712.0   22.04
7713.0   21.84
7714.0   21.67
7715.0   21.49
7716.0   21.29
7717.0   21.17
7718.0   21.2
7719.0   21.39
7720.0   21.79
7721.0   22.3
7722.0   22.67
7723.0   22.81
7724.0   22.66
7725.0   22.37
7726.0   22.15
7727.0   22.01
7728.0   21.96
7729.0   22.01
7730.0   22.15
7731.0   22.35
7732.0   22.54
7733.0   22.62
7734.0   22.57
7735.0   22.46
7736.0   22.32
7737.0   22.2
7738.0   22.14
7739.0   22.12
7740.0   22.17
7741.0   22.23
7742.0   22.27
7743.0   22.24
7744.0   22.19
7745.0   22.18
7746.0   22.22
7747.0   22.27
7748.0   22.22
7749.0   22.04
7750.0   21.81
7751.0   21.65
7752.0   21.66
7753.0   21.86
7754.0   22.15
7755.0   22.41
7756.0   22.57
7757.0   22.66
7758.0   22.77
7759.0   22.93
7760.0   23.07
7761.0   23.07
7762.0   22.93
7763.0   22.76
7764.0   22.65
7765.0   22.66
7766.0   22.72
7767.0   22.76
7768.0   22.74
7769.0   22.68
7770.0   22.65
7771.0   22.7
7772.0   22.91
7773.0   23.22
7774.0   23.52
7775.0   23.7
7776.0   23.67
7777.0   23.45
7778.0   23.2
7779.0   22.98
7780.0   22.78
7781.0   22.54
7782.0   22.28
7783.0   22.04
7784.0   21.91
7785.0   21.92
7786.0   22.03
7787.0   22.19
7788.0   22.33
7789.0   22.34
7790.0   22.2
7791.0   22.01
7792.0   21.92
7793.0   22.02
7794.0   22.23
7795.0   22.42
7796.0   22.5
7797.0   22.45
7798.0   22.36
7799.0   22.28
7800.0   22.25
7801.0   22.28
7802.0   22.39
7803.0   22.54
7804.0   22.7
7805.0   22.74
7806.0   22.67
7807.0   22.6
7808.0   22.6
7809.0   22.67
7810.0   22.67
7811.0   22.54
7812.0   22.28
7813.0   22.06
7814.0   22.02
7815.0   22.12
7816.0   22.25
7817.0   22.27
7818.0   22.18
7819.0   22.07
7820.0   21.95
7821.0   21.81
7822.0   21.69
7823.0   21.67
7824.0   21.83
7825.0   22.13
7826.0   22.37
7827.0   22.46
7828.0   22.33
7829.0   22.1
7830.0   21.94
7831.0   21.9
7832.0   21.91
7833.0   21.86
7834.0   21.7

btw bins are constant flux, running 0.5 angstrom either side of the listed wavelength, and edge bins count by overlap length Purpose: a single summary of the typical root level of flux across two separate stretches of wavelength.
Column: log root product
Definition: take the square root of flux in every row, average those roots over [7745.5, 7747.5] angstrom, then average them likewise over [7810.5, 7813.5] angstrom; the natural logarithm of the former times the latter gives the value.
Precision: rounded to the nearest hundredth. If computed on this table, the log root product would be 3.10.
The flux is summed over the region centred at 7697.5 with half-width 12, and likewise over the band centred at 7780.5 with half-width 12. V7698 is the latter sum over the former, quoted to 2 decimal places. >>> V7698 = 1.00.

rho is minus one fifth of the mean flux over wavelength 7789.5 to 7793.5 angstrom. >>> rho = -4.41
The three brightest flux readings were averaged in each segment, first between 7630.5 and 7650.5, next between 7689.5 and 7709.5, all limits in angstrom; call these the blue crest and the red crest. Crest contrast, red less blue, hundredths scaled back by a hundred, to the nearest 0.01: -0.80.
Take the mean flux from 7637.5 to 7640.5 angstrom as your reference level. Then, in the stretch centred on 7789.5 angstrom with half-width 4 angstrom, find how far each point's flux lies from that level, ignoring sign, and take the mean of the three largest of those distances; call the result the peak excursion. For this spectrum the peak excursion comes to 0.76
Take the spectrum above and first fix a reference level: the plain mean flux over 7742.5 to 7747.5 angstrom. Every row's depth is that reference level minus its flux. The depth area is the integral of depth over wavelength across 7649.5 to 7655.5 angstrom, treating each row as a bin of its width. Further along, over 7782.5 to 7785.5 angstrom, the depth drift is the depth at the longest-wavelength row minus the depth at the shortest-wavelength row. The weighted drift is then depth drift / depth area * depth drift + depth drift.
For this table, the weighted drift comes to 0.12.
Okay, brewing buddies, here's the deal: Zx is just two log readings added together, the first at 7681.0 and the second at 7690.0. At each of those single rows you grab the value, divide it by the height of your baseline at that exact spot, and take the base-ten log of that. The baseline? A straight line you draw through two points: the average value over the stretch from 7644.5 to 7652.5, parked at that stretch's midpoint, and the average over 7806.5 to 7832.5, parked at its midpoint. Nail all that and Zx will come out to -0.019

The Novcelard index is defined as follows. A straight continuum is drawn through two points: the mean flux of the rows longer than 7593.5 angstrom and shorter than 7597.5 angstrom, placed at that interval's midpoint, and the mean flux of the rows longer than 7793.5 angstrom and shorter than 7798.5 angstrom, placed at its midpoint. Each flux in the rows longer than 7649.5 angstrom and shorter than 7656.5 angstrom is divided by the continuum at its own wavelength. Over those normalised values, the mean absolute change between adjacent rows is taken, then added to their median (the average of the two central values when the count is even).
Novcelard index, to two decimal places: 1.02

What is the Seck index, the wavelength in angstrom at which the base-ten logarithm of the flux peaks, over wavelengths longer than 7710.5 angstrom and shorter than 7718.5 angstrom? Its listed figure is 7711.0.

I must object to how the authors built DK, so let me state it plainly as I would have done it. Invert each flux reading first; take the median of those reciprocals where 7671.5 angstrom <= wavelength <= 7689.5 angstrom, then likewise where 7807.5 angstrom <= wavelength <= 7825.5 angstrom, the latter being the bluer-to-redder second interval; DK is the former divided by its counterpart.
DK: 0.97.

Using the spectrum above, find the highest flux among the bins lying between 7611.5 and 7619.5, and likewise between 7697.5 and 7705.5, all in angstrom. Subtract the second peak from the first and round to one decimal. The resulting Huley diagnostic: -0.1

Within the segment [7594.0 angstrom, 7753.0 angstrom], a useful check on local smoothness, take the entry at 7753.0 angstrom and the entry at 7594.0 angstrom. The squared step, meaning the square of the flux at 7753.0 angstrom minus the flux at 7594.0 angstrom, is 1.42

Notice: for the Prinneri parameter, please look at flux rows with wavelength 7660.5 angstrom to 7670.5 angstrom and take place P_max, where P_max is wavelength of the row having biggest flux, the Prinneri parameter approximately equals 7665.0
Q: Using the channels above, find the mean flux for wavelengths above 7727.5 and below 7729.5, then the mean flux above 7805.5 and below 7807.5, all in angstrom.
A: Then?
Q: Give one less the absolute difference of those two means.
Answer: 0.35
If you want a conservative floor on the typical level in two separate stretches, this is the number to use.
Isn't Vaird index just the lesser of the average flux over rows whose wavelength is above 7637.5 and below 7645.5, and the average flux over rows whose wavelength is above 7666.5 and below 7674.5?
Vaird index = 21.4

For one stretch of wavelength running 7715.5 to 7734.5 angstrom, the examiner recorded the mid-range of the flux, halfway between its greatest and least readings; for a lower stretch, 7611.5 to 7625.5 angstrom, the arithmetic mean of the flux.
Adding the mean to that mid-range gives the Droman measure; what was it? 44.9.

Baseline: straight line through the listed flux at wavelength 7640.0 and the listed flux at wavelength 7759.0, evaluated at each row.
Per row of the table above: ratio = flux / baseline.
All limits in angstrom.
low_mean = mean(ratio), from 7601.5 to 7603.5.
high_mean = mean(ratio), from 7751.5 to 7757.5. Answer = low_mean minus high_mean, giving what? 0.11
